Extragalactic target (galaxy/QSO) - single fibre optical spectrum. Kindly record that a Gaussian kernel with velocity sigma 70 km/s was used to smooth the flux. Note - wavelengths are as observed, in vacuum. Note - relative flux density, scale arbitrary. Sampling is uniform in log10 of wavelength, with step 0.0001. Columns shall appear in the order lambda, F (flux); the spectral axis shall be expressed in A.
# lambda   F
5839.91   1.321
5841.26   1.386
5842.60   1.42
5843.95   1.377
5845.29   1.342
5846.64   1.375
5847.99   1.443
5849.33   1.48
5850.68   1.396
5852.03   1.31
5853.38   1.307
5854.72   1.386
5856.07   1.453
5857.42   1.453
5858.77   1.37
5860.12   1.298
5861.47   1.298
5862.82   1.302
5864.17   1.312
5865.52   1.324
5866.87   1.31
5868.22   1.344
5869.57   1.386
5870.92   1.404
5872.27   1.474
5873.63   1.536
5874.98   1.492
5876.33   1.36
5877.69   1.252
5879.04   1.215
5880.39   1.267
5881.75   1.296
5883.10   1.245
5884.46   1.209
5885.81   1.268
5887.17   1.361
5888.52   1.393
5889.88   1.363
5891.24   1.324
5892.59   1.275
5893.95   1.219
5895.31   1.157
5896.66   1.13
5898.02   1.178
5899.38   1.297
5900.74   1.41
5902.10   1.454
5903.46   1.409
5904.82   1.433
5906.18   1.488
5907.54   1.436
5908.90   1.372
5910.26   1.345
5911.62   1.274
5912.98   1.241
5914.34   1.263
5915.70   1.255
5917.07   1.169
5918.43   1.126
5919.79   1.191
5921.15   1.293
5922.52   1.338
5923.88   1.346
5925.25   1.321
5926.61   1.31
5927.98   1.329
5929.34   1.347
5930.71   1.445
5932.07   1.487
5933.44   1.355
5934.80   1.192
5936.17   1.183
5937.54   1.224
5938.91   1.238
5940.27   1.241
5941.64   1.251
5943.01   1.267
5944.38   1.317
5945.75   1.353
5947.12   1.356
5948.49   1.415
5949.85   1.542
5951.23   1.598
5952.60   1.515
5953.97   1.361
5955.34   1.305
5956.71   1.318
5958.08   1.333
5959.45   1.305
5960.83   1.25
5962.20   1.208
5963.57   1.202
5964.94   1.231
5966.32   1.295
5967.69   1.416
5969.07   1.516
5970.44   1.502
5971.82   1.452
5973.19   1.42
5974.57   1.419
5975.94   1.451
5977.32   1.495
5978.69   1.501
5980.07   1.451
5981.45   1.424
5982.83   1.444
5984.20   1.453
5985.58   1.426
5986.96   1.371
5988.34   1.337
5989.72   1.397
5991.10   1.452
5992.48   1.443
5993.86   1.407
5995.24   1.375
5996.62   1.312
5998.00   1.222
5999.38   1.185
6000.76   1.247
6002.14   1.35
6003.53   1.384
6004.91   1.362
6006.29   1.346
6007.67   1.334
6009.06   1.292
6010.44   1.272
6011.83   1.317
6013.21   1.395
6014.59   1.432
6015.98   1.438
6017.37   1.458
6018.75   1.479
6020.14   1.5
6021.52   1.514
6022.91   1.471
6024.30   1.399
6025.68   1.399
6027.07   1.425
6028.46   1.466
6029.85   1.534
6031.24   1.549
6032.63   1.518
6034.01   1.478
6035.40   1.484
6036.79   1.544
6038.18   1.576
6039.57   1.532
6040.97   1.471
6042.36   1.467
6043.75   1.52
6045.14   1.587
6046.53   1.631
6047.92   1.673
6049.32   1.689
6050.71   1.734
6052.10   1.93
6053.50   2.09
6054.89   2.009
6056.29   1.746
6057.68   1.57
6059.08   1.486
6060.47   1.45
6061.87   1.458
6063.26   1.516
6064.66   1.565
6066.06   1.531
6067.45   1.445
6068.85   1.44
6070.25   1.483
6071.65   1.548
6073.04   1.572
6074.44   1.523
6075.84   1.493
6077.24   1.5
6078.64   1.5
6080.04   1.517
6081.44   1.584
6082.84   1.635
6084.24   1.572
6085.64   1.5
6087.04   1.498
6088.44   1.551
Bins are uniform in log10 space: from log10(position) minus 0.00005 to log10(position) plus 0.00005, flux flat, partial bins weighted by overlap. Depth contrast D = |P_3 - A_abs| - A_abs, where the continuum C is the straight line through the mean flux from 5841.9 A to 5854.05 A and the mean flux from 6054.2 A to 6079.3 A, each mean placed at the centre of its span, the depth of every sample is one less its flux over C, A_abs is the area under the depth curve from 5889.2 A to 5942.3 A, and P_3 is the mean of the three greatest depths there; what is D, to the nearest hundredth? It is -0.20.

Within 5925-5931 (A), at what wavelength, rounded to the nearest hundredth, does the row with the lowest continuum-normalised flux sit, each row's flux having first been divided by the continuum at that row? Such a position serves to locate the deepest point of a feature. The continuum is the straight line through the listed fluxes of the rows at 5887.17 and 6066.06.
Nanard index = 5926.61 A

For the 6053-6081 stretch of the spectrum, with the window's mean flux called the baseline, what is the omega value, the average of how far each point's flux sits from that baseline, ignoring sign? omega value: 0.113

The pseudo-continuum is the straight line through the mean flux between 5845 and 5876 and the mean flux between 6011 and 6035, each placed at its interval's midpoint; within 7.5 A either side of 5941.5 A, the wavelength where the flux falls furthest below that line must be 5936.17 A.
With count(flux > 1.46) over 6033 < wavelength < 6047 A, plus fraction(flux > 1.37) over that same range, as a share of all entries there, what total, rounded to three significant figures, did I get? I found 11.0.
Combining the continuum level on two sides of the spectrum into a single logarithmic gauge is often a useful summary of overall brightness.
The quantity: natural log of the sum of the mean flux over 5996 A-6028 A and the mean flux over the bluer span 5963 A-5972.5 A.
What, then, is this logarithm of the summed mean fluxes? 1.01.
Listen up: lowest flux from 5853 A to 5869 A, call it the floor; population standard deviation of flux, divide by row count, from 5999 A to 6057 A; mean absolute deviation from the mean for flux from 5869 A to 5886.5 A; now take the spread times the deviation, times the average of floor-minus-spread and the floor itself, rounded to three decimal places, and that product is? 0.021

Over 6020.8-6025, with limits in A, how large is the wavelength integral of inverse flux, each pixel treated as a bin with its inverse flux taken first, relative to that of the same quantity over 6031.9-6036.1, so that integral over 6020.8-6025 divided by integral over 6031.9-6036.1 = 1.02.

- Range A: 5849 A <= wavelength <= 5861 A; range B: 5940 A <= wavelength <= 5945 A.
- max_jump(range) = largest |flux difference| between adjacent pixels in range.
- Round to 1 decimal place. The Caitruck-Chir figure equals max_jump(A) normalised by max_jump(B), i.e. 1.7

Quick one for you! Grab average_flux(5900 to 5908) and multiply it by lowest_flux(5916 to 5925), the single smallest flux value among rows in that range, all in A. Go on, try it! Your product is 1.62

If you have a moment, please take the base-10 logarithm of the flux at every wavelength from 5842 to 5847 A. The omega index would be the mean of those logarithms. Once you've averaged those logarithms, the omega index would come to 0.139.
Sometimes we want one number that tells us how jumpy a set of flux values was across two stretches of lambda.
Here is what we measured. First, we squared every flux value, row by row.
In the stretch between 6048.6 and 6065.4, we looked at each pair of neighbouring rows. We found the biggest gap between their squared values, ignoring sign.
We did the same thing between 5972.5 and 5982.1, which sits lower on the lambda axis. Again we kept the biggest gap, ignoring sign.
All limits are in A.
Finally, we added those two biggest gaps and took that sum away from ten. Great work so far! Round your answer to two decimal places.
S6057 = 8.86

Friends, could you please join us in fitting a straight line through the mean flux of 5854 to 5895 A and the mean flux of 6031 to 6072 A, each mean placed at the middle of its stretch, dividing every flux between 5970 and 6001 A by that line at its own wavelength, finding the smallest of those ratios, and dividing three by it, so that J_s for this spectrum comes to 3.84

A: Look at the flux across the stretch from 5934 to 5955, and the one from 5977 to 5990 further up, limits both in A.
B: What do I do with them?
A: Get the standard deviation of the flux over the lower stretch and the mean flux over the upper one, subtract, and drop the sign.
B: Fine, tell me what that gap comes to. 1.30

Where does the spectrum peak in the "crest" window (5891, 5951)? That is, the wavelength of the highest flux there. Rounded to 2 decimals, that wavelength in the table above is 5949.85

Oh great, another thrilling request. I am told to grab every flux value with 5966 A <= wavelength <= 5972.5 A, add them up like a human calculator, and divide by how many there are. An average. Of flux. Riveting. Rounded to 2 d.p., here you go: 1.44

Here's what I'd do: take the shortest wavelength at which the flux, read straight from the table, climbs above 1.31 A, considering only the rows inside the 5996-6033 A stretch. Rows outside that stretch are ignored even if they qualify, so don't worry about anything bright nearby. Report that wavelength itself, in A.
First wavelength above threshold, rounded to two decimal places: 5996.62 A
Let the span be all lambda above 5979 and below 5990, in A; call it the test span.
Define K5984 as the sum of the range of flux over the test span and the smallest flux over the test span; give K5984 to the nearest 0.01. 1.45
